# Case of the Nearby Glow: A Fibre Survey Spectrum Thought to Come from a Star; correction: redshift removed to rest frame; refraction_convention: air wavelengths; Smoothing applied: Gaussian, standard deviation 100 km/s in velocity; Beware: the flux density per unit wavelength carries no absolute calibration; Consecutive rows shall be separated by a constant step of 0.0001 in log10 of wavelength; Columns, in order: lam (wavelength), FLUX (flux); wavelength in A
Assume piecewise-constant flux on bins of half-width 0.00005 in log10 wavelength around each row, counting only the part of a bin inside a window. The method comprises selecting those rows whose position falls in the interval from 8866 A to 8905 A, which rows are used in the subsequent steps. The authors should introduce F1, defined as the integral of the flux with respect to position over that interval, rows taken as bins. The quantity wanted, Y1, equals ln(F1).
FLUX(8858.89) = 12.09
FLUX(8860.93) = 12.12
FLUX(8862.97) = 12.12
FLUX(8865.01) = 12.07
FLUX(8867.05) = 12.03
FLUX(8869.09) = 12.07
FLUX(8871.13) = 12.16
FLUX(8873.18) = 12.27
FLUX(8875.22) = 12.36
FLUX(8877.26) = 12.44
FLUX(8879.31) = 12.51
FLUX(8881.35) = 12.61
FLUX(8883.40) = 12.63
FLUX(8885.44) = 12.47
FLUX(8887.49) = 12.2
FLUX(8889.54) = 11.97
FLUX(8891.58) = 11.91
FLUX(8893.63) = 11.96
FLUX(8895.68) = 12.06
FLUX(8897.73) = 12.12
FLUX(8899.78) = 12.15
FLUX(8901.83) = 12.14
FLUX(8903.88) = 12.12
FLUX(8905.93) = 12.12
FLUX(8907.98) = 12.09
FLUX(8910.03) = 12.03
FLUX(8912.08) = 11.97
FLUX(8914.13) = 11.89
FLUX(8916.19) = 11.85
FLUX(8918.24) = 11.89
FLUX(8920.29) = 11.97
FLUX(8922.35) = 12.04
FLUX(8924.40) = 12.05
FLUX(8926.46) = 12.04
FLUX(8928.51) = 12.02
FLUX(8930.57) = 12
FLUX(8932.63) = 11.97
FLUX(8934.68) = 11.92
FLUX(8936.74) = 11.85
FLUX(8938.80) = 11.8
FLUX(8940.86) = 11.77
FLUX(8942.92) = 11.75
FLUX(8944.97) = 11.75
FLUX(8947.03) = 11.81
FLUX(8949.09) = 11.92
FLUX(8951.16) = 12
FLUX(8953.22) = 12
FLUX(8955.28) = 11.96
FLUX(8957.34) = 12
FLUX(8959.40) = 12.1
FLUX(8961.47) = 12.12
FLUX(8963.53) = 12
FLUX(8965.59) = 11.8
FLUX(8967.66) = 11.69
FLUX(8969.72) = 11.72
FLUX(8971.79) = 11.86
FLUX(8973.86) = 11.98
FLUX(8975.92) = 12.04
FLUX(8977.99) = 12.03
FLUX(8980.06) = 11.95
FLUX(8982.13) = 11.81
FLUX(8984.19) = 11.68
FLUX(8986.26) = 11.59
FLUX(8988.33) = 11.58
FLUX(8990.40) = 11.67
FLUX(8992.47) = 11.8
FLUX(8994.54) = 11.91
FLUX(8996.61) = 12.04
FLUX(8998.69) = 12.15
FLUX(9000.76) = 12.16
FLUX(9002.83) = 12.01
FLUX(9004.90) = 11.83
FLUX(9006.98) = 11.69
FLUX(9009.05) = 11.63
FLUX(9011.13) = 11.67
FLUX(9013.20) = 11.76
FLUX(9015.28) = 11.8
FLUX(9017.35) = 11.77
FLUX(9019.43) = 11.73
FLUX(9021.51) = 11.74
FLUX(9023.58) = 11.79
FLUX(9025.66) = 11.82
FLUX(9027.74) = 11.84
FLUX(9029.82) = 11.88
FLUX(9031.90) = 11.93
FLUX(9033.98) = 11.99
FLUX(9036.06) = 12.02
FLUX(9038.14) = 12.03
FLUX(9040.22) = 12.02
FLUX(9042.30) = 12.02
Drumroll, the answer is 6.17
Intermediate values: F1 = 477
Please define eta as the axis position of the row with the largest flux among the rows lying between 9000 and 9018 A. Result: 9000.76 A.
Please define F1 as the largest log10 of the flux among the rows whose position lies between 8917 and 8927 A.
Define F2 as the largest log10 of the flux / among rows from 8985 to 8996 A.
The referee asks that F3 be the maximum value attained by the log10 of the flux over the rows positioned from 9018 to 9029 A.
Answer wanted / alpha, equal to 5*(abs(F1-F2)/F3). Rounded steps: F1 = 1.08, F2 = 1.08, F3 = 1.07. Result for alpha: 0.024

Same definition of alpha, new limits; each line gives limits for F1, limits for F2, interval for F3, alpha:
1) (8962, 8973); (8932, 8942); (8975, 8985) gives 0.005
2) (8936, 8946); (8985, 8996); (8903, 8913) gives 0.010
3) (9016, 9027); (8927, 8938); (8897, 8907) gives 0.034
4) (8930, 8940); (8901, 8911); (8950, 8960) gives 0.023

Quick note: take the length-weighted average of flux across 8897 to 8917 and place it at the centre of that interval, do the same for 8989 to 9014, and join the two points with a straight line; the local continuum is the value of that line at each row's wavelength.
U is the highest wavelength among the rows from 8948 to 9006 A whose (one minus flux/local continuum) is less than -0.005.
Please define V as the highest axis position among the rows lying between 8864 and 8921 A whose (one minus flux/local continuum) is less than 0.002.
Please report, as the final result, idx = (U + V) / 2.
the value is 8956.4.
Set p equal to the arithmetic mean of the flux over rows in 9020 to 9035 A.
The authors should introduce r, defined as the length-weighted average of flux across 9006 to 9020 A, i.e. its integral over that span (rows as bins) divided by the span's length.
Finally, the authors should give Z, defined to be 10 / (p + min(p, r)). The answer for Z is 0.424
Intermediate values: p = 11.9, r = 11.72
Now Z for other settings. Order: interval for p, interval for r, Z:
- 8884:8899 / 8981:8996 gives 0.420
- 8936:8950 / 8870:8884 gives 0.423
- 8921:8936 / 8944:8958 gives 0.418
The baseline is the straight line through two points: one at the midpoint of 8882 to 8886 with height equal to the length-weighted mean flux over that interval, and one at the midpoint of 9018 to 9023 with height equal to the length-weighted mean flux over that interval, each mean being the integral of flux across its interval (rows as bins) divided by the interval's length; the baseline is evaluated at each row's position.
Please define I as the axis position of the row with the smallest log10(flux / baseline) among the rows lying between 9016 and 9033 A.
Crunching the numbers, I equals 9019.43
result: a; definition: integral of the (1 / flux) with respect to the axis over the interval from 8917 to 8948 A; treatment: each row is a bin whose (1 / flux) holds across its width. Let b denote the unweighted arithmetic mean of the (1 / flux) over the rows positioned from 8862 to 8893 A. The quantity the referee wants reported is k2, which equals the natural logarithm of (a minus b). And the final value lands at 0.925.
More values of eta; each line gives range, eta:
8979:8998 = 8996.61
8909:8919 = 8910.03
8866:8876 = 8875.22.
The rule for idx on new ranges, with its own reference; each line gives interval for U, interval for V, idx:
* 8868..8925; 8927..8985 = 8943.0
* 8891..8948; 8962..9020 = 8955.4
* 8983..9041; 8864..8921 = 8975.1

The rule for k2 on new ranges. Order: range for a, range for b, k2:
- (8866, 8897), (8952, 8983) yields 0.896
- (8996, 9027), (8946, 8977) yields 0.930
